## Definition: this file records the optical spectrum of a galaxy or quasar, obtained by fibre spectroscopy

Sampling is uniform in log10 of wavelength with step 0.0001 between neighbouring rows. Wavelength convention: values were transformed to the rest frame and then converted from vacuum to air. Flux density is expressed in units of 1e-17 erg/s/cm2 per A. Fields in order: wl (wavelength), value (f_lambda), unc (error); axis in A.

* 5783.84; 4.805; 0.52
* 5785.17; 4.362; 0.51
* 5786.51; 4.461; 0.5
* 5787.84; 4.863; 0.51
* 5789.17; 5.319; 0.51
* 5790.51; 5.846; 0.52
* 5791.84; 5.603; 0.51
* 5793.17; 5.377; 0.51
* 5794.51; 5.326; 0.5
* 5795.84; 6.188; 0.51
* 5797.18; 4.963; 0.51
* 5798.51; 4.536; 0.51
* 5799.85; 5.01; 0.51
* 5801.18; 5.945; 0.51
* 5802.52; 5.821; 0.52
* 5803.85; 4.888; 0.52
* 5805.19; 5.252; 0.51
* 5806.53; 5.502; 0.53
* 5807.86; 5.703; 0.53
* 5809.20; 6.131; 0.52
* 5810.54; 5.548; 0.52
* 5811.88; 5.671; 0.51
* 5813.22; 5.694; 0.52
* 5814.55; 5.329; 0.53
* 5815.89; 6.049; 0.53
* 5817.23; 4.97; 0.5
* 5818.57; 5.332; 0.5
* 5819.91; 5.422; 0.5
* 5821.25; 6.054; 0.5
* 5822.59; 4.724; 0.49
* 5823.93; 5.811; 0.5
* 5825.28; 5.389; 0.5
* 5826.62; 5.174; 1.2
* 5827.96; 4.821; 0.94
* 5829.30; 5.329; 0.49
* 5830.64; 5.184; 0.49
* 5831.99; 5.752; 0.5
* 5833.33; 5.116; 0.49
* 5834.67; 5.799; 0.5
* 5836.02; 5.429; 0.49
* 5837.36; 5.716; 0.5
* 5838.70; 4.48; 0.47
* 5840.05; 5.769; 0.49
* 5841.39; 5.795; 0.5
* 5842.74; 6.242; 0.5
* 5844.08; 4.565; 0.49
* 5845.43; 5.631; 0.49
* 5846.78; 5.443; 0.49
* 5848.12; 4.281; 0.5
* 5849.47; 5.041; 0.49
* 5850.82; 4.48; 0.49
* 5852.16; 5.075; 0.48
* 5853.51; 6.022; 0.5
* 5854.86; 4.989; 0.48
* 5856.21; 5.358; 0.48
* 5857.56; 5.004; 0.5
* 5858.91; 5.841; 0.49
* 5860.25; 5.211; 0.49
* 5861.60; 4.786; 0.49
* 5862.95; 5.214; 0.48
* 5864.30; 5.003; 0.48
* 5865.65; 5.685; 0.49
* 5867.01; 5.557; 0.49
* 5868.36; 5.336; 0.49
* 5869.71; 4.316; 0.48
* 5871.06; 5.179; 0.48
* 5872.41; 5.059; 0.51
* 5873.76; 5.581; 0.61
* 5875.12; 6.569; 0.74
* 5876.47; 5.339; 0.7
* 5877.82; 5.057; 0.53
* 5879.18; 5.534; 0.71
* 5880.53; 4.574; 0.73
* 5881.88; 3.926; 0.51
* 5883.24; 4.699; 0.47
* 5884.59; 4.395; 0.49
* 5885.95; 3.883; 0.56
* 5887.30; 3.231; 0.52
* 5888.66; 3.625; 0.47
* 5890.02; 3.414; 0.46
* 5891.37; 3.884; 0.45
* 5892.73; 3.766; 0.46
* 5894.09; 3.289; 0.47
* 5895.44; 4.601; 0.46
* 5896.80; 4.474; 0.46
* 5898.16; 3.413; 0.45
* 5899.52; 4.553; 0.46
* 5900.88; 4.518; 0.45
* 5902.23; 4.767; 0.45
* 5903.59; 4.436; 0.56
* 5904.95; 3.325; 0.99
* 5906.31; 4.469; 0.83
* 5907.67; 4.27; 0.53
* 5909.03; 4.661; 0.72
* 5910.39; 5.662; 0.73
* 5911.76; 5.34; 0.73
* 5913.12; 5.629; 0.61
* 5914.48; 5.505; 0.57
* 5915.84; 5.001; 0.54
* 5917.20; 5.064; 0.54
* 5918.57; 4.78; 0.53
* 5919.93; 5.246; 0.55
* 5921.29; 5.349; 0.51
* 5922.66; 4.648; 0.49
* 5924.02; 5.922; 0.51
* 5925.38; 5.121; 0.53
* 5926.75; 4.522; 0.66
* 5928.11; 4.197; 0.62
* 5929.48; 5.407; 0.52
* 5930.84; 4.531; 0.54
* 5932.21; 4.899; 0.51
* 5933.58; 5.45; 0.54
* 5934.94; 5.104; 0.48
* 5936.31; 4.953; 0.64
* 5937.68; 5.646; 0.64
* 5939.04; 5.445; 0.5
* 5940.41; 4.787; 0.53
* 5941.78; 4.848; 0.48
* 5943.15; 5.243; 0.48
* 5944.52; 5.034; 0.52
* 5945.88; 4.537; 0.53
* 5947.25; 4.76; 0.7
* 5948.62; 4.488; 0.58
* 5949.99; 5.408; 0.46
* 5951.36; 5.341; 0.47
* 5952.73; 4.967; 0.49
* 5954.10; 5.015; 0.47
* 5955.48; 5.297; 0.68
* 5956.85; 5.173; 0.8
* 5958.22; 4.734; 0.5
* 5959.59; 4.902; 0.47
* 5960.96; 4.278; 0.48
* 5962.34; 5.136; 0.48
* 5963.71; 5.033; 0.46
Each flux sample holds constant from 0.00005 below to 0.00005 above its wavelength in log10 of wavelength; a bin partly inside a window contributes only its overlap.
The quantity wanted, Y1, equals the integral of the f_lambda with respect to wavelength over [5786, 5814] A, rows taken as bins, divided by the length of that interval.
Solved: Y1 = 5.42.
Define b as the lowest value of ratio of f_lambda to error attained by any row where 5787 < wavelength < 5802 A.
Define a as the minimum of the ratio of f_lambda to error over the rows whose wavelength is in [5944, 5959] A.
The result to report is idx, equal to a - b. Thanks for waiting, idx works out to -2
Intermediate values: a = 6.5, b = 9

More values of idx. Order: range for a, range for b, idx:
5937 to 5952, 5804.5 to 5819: -3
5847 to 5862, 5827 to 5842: 3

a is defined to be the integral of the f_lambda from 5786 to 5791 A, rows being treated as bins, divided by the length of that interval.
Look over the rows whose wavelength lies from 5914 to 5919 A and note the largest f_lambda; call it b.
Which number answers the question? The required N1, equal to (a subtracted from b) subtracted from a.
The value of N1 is 4.7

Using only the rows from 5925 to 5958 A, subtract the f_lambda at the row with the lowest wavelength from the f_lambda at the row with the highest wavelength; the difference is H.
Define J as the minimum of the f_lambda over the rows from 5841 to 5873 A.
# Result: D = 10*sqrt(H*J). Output 5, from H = 0.05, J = 4.281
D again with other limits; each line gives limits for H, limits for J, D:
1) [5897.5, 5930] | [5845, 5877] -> 29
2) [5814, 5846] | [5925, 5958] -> 11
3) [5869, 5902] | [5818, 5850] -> 9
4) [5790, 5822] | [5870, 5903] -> 8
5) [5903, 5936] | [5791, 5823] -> 17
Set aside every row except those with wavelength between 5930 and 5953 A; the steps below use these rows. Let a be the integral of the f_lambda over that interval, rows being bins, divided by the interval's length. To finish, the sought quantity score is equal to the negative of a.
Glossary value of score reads -5.0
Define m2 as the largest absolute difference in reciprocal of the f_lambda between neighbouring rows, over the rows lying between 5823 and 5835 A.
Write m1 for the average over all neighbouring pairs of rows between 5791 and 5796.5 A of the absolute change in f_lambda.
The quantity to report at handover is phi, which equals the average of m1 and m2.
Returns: 0.20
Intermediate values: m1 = 0.38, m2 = 0.023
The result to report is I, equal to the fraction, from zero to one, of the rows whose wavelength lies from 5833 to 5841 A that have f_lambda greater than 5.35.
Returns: 0.7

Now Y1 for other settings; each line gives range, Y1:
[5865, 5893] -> 4.71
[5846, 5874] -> 5.16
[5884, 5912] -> 4.17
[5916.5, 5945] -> 5.06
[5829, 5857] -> 5.31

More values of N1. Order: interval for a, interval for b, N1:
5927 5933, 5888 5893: 5.6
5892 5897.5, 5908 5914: 2.4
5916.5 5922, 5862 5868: 4.5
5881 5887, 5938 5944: 2.9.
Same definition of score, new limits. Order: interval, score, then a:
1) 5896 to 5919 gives -4.7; 4.70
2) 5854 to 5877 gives -5.3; 5.30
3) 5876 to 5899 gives -4.2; 4.17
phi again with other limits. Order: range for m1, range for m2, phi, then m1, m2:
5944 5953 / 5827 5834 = 0.21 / 0.39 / 0.022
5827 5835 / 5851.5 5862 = 0.27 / 0.51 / 0.034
